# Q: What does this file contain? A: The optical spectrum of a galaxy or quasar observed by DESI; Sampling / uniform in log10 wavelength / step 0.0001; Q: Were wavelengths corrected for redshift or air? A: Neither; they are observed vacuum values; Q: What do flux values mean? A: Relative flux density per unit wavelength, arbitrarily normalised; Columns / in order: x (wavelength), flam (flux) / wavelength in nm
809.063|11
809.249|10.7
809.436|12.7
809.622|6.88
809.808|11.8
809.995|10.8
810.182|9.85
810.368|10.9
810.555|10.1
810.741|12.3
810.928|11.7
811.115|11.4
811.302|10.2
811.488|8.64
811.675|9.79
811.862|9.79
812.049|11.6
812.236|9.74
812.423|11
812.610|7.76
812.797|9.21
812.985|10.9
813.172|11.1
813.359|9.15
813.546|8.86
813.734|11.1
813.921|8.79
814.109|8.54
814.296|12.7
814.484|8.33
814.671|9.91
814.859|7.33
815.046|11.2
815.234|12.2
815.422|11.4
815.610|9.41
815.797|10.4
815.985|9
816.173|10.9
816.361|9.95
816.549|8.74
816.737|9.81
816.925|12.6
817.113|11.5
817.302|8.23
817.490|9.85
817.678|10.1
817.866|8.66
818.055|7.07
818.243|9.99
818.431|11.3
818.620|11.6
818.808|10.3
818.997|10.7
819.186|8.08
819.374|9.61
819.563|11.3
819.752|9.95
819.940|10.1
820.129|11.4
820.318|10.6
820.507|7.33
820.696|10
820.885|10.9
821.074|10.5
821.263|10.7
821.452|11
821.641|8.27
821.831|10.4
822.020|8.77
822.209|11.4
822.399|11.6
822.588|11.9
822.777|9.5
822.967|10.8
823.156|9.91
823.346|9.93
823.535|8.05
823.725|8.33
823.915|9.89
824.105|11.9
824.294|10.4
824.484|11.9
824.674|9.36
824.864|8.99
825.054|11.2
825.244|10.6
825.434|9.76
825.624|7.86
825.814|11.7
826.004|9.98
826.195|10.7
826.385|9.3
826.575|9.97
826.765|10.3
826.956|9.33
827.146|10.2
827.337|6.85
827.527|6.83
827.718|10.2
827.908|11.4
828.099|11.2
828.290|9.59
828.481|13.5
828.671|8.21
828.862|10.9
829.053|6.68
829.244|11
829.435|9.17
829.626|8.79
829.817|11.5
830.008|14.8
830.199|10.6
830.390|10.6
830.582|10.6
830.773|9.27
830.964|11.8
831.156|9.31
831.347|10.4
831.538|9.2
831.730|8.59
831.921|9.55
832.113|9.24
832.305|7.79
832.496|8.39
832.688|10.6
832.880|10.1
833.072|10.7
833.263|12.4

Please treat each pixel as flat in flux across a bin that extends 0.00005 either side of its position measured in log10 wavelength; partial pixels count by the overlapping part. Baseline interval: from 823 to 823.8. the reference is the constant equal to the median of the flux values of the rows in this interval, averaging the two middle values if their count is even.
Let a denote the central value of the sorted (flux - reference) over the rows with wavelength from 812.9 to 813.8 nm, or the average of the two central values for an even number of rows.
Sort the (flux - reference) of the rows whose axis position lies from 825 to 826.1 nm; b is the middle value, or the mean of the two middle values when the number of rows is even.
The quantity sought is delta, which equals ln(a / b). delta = 0.4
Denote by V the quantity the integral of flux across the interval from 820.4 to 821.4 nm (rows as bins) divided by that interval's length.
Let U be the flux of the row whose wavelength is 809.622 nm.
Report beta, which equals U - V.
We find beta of -3.1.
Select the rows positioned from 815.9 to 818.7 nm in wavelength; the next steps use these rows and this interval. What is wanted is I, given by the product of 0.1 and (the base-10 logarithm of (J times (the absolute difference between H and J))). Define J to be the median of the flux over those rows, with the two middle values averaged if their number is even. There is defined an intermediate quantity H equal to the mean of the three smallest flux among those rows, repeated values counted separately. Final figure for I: 0.129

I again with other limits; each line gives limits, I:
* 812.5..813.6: 0.073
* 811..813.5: 0.110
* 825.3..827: 0.106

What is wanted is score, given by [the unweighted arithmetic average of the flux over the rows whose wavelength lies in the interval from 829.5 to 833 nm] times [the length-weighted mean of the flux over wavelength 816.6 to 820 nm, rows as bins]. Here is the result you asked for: 101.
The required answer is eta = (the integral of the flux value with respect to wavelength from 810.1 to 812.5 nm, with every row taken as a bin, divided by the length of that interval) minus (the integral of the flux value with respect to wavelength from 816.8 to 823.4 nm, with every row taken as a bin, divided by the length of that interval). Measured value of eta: 0.38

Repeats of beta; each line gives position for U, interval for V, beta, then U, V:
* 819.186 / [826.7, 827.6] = -0.6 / 8.08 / 8.7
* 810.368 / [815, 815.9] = 0.0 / 10.9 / 10.9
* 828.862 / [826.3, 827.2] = 1.1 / 10.9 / 9.8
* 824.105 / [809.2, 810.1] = 1.3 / 11.9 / 10.6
